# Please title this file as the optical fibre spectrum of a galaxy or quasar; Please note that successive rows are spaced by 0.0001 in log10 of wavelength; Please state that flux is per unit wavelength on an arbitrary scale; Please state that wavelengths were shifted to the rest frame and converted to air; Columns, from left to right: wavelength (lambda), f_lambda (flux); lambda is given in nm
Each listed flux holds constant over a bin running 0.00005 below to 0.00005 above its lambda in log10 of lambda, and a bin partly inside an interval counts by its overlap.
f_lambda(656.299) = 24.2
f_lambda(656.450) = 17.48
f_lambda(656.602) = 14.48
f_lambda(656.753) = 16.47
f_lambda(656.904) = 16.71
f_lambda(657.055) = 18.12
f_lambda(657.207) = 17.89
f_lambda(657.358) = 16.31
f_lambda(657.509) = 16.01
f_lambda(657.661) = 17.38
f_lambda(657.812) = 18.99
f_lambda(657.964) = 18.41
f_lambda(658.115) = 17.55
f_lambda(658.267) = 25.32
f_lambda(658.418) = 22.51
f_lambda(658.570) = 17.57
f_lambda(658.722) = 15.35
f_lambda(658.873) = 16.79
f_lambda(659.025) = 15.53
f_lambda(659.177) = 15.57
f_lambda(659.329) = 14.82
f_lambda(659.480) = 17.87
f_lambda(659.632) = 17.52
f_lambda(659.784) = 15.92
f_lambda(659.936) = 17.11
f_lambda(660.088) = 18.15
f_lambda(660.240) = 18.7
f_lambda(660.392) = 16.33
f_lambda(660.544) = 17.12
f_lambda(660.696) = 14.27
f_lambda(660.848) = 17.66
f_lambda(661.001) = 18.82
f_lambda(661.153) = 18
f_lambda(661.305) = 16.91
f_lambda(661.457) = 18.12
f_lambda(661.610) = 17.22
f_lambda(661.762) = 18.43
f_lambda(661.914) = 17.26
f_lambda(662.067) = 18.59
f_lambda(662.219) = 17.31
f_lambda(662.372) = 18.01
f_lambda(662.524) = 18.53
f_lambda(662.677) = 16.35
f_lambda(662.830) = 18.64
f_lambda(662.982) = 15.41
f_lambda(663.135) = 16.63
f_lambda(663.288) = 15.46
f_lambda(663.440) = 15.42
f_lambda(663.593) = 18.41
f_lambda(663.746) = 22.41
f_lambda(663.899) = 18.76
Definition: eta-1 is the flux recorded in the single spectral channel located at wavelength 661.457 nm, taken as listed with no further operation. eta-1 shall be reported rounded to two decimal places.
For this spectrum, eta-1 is 18.12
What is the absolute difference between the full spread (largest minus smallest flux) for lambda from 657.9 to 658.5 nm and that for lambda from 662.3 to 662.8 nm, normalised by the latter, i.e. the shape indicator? 2.6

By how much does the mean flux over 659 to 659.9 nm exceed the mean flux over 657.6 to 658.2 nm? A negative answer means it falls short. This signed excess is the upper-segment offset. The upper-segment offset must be -1.9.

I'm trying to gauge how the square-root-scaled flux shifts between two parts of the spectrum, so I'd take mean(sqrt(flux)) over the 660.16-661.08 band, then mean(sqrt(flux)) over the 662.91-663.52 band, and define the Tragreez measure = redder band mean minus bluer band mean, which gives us -0.2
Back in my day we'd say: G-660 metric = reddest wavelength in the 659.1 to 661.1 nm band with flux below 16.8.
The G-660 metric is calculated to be 660.696 nm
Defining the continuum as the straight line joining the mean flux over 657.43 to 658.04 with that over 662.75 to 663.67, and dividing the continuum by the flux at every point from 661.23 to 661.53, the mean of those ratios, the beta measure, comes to 0.97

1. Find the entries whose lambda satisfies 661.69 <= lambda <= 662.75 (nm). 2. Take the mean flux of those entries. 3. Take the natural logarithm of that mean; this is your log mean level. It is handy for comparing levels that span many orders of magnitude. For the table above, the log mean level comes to 2.88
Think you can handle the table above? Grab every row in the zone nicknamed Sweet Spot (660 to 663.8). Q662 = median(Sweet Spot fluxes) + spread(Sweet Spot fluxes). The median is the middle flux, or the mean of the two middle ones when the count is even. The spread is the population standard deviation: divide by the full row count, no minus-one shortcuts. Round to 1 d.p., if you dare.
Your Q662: 19.2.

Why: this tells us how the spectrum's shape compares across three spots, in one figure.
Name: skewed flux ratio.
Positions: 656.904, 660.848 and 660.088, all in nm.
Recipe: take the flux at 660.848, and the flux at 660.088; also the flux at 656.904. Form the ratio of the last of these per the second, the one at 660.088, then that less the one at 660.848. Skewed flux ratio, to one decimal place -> -16.7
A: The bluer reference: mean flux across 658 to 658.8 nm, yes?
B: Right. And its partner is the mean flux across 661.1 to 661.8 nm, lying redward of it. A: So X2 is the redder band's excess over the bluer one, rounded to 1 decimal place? -1.9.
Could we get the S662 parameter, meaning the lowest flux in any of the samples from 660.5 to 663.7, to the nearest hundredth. 14.27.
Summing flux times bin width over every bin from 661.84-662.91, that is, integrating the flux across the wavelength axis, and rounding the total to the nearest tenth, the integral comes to 19.0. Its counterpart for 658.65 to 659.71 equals 17.2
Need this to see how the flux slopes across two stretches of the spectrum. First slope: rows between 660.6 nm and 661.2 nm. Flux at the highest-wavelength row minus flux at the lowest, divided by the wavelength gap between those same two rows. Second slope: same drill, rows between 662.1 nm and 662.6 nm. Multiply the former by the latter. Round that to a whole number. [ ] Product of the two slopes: 33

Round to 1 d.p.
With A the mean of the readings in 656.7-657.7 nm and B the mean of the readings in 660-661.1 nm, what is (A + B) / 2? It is 17.1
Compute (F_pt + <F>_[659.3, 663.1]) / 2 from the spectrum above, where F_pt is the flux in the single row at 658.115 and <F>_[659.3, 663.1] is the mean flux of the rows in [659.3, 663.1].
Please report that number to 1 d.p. 17.4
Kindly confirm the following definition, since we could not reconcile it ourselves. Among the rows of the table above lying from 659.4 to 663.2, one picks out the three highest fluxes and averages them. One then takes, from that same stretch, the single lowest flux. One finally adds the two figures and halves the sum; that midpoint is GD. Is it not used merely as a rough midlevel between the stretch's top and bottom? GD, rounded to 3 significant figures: 16.5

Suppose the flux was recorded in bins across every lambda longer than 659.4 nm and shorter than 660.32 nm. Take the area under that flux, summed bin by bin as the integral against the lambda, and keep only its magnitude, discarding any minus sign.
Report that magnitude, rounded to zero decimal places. 16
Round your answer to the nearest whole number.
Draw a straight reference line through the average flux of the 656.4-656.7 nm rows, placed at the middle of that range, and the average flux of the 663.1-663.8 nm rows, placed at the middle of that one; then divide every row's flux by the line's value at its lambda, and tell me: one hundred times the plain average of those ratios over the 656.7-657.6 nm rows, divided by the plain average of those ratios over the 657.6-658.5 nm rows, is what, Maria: 86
